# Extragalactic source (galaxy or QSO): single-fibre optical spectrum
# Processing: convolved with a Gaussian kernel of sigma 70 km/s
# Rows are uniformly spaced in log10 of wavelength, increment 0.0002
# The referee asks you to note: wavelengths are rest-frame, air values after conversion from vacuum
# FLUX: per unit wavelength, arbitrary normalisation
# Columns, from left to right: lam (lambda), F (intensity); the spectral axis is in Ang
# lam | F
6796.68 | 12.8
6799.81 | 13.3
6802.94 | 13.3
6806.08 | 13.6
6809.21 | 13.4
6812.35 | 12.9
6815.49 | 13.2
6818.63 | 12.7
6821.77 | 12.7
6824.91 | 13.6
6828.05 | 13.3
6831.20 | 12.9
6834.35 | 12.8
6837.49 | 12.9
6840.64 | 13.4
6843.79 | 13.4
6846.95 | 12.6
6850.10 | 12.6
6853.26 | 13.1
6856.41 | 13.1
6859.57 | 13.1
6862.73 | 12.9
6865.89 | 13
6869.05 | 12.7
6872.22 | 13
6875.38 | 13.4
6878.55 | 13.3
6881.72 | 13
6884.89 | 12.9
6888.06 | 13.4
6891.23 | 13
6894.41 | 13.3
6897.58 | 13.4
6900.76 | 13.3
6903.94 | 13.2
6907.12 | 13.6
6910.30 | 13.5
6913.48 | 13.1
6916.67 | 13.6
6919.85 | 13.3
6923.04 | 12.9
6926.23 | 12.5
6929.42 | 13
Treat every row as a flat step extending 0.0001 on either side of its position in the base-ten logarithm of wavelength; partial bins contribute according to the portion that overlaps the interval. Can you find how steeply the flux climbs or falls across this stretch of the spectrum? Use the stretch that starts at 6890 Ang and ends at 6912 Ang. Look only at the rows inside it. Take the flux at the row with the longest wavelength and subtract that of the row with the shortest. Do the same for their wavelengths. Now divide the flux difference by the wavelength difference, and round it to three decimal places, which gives 0.026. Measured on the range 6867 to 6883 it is 0.024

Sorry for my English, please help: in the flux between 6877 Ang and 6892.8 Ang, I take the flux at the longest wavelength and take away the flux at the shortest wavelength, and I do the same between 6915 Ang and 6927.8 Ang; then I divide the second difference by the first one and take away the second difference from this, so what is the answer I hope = 4.8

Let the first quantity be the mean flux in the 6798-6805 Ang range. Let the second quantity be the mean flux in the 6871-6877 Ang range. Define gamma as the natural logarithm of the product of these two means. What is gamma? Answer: 5.17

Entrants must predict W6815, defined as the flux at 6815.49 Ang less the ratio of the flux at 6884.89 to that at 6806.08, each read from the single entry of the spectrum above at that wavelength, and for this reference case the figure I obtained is 12.25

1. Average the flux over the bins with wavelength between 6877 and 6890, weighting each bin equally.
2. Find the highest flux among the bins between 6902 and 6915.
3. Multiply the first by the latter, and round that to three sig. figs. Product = 179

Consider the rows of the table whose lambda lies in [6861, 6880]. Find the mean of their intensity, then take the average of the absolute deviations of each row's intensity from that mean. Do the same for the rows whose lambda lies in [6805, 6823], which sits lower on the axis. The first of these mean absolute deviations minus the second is -0.12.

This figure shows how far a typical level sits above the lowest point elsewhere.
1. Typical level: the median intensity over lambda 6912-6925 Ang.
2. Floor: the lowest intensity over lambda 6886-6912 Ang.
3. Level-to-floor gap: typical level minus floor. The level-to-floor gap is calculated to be 0.20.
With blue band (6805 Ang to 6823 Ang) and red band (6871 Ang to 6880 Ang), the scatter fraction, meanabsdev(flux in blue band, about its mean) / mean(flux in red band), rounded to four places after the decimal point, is 0.0239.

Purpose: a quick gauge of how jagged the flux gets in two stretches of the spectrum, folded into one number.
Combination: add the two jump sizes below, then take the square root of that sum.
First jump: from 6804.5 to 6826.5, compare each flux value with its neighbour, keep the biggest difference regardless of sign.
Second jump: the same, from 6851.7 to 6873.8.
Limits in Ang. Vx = 1.10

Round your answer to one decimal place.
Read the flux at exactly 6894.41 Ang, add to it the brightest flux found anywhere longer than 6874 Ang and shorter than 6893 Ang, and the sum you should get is 26.7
